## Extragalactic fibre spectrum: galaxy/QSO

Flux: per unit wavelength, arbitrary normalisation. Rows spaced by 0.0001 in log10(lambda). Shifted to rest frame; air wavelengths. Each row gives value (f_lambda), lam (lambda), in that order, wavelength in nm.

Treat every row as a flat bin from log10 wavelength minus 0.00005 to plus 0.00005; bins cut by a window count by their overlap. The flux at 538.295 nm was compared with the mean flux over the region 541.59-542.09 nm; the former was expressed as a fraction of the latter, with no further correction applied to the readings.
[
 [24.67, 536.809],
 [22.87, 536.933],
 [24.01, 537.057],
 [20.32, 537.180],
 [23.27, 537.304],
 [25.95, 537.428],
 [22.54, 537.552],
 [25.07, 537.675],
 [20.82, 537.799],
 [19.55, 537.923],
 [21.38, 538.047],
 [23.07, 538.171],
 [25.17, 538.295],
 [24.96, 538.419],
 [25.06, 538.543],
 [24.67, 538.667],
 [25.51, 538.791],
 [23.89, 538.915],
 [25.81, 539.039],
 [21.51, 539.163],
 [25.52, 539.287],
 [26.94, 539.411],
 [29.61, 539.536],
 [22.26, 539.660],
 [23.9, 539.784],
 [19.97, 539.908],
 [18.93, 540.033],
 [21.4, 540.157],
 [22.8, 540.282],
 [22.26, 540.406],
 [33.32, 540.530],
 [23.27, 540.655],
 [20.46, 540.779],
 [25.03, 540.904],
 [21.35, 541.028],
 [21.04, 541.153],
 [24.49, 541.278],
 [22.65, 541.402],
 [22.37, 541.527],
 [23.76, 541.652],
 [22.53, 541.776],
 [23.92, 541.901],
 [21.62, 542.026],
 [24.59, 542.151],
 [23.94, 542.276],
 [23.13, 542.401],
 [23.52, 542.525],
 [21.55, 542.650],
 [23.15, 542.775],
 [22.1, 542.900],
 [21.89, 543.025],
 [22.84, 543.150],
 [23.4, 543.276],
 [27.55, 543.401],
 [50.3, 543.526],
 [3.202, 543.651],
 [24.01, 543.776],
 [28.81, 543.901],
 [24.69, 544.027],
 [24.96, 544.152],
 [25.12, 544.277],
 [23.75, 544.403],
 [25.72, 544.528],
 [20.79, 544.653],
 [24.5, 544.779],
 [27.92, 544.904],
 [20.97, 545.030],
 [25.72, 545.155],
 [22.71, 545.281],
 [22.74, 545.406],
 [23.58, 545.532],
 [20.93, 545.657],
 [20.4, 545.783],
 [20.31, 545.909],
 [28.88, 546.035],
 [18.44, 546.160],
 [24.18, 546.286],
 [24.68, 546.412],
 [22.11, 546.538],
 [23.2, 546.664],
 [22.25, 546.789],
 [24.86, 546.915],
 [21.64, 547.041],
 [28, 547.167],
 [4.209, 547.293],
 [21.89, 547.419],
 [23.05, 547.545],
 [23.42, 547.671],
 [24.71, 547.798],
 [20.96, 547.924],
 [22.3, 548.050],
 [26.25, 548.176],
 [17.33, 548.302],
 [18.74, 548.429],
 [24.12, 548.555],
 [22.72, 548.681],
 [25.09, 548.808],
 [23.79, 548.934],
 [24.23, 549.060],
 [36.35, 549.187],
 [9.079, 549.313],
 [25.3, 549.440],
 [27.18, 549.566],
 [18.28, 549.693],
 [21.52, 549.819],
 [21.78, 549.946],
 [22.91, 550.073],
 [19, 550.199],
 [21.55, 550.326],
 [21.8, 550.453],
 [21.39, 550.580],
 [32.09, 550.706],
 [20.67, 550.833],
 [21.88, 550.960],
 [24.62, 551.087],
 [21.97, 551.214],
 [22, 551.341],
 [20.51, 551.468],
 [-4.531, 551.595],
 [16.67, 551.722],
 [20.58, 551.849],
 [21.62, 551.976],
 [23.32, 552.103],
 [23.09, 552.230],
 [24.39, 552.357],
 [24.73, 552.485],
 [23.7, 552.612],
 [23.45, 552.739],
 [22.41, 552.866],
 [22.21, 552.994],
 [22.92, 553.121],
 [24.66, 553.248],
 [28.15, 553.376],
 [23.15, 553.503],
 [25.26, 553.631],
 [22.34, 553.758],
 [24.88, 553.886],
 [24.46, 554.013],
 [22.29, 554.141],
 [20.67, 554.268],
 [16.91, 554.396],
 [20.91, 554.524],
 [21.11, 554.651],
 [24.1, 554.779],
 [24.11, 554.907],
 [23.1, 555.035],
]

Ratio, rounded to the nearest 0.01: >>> 1.10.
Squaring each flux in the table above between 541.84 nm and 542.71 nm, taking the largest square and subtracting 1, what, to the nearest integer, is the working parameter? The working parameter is 604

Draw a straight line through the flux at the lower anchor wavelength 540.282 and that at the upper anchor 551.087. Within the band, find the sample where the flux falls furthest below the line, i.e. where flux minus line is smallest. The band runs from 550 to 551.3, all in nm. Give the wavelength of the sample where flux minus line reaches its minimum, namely 550.199 nm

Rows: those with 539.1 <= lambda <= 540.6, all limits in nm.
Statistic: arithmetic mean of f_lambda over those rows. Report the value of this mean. 24.0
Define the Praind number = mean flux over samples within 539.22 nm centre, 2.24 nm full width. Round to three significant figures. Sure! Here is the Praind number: 23.9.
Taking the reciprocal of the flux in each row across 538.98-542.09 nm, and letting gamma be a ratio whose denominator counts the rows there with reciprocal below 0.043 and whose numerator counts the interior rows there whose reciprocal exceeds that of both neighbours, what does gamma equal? 0.73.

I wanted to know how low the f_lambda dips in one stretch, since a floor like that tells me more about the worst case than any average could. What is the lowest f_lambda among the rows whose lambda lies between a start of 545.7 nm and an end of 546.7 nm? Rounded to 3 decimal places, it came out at 18.440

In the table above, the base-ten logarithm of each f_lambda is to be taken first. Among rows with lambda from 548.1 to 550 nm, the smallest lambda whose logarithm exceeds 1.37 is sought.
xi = 548.176 nm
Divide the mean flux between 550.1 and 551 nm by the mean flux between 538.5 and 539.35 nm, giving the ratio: 0.92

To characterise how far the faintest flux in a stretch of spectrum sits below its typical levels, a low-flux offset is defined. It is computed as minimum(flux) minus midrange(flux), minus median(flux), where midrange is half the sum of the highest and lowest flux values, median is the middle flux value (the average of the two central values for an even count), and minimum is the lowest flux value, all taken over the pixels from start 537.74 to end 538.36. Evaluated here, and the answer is -24.2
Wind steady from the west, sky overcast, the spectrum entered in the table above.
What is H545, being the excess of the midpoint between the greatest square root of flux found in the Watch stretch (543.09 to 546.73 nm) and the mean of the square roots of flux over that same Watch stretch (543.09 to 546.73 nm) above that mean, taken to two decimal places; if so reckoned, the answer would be 1.12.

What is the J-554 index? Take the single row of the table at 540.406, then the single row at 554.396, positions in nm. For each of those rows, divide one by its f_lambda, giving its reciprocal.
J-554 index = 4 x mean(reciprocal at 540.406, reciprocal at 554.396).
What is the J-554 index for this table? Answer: 0.208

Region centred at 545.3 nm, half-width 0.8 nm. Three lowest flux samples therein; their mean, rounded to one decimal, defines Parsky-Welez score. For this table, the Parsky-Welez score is 20.5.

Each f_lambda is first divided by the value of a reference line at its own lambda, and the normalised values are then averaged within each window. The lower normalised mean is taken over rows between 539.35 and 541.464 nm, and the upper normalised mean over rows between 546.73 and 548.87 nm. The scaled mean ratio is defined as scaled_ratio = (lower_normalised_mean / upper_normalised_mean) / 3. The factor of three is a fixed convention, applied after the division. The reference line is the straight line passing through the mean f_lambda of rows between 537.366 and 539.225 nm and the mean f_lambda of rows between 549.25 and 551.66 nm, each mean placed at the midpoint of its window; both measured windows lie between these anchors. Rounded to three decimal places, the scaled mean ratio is 0.328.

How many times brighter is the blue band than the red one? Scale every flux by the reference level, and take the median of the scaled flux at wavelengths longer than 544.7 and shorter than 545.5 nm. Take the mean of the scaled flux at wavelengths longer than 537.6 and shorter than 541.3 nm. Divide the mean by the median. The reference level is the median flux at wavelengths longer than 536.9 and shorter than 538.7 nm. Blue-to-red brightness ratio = 1.00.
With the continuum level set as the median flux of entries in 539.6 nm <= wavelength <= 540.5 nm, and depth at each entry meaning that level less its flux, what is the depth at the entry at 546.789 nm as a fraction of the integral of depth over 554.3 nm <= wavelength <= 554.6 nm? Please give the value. 0.0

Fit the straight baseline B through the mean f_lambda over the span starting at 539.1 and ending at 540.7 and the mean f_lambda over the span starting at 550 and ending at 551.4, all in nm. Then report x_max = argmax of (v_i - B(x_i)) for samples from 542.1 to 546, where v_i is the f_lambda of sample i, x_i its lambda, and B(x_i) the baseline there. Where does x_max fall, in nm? 543.526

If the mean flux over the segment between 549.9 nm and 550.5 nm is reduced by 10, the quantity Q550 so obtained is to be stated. 11.4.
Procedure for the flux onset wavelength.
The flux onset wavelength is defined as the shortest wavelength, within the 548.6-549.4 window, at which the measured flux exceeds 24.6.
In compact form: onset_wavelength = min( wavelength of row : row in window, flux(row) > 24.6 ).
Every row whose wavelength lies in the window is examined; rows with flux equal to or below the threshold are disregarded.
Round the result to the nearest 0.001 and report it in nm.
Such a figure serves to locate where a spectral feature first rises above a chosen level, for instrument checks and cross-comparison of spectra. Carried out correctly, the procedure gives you 548.808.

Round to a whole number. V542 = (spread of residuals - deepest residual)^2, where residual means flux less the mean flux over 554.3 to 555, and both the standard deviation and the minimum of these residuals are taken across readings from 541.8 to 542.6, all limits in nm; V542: 1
